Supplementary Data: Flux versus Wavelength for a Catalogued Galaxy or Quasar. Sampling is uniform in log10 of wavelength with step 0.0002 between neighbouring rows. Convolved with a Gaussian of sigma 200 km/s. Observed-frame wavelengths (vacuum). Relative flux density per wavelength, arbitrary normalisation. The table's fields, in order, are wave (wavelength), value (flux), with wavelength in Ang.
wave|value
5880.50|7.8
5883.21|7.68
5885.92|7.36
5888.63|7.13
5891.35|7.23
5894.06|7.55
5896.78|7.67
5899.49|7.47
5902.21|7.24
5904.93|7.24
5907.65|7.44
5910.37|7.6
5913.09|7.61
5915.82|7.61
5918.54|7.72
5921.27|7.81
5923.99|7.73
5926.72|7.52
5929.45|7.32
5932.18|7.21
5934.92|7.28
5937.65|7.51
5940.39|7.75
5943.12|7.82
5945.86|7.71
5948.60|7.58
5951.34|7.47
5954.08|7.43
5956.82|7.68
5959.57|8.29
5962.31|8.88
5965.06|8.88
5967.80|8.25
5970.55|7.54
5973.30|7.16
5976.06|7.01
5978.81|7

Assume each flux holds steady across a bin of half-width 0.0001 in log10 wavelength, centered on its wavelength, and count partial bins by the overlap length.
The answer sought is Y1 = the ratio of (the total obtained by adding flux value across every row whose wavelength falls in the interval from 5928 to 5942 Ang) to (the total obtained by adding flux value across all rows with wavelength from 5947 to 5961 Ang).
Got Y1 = 0.96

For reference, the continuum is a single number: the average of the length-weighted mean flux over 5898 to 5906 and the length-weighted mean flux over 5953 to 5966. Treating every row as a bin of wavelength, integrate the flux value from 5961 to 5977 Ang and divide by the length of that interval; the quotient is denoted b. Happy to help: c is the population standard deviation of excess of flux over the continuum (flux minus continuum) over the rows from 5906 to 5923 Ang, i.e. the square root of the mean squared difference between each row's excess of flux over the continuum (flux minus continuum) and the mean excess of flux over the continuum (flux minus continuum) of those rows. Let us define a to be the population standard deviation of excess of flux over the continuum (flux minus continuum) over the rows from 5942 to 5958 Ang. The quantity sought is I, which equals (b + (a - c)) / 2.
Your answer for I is 4.00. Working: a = 0.136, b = 8.0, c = 0.11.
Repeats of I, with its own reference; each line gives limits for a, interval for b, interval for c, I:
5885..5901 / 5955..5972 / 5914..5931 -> 4.13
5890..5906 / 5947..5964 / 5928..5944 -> 3.92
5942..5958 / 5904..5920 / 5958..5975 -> 3.52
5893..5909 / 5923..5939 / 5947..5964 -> 3.52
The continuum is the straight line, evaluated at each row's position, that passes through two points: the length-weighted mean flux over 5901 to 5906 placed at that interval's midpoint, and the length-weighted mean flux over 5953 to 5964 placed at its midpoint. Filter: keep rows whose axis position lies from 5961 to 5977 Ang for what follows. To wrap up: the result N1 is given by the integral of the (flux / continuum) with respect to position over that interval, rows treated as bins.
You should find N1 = 15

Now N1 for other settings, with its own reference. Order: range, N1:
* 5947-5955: 8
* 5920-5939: 19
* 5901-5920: 19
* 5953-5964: 11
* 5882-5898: 17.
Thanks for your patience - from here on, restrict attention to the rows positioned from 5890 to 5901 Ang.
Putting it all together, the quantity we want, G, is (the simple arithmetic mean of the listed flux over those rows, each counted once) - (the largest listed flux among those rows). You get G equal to -0.19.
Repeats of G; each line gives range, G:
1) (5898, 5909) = -0.12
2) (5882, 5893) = -0.33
